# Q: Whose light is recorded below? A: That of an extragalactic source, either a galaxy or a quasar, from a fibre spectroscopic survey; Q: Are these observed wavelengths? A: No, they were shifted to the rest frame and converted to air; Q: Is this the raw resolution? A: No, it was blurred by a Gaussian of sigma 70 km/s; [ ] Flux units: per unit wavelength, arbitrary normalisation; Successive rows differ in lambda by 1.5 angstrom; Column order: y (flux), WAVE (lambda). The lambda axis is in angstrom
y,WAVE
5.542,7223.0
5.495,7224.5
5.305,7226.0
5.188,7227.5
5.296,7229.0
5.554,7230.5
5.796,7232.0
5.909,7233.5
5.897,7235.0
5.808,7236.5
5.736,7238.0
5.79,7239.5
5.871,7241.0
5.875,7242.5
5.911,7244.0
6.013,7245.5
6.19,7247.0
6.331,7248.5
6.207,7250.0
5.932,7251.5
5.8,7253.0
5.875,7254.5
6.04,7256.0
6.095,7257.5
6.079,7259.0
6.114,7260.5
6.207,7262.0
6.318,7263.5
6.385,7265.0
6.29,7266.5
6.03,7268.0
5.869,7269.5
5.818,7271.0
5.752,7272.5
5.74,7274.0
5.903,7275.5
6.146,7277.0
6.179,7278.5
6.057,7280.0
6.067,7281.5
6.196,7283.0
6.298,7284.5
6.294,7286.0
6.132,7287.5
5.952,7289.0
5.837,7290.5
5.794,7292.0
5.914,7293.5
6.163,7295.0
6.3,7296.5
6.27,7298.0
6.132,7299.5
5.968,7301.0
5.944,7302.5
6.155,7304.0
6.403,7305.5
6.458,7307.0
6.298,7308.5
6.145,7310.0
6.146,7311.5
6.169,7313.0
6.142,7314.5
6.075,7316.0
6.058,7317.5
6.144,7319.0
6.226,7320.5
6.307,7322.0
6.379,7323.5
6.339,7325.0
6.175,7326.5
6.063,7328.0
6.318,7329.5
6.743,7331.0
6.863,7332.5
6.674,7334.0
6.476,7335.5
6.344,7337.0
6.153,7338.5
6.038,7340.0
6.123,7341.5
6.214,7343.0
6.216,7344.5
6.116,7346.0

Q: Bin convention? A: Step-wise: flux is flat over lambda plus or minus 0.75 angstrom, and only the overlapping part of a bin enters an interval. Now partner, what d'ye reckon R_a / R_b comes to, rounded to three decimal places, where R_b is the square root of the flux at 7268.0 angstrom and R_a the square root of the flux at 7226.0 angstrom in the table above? 0.938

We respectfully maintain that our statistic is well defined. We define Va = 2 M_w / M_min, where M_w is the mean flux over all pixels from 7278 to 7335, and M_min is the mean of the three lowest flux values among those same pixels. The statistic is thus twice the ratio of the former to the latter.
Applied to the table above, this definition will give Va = 2.12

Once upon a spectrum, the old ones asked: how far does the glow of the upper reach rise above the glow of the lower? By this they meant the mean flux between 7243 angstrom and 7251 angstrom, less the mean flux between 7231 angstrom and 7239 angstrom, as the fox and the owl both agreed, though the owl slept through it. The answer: 0.30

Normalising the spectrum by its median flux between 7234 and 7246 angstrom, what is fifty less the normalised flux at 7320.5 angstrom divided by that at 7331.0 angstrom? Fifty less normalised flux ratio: 49.1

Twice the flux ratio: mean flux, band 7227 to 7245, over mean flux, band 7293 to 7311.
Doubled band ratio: 1.85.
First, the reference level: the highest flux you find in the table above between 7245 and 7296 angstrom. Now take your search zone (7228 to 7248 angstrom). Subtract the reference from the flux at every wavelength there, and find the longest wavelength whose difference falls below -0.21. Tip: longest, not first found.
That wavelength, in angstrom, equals 7245.5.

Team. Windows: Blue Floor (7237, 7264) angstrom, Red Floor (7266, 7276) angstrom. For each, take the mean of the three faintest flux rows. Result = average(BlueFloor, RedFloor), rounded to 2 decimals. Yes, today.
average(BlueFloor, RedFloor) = 5.77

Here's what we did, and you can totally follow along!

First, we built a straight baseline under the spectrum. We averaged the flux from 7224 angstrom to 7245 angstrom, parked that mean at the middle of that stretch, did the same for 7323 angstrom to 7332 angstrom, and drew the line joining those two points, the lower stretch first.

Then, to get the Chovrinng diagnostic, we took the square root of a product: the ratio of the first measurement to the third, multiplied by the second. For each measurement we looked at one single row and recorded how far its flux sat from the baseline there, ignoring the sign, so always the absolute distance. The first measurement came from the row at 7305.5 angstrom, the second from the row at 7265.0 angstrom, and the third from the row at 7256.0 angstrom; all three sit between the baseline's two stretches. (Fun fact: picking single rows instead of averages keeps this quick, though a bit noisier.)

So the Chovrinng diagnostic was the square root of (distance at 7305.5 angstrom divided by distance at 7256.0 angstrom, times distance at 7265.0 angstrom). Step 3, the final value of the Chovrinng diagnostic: 0.7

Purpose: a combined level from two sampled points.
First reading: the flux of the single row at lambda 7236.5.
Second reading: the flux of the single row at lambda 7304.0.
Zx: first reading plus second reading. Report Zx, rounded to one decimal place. 12.0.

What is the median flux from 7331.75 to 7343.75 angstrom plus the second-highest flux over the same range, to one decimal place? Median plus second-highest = 13.0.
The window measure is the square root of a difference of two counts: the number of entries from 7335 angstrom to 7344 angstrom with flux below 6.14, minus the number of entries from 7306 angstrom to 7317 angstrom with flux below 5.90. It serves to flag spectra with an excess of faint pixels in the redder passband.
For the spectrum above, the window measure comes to 1.4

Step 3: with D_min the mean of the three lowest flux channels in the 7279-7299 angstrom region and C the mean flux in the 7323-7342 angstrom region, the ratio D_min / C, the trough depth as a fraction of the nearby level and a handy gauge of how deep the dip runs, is 0.92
